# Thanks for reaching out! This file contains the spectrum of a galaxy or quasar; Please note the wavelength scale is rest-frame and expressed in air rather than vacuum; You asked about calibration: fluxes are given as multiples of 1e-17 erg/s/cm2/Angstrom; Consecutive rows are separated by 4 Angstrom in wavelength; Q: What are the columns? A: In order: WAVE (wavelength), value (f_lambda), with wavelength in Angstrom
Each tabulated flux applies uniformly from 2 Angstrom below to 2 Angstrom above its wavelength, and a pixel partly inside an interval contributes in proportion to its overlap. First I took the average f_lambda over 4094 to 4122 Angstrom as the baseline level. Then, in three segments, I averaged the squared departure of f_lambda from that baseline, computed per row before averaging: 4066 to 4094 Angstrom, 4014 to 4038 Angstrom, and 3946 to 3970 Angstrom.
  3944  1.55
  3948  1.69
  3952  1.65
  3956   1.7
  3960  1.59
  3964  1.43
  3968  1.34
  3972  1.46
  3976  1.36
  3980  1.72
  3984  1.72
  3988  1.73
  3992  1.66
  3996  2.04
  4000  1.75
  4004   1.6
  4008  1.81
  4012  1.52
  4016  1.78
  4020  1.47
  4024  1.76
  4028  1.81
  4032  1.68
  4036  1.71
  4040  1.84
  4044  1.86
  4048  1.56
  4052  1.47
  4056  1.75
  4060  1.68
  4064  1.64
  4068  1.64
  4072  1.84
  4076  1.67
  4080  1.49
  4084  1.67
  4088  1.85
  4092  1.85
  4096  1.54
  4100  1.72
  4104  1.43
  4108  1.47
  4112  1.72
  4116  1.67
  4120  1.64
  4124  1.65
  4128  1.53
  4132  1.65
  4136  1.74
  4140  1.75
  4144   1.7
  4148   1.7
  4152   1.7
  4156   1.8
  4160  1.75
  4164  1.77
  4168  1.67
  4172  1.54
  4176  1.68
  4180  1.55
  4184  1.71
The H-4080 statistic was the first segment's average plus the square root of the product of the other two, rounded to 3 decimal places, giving 0.051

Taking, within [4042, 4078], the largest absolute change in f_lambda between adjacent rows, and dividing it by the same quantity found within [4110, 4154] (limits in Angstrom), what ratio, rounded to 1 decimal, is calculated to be 2.5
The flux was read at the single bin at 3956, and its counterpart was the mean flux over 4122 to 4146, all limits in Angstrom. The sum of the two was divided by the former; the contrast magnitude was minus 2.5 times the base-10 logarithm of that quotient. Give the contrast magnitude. -0.743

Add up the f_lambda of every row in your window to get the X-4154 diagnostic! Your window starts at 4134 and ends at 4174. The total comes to 17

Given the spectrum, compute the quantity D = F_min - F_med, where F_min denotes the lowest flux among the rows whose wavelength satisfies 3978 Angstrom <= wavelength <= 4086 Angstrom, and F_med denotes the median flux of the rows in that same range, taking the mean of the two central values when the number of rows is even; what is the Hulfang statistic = -0.24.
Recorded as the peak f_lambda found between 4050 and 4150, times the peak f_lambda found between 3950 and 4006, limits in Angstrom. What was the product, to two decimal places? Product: 3.77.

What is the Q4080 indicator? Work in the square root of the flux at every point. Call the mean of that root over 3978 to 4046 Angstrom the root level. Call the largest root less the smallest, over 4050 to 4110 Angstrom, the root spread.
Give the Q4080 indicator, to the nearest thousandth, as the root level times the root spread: 0.216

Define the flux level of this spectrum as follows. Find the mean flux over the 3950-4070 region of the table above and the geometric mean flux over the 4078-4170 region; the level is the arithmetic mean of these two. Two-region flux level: 1.66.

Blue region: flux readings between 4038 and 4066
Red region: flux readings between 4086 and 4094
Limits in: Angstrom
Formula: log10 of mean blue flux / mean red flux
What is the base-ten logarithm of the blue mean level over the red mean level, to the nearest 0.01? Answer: -0.04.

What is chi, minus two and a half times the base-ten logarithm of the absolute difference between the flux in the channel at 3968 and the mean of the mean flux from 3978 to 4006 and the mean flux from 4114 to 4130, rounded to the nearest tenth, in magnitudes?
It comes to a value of 1.2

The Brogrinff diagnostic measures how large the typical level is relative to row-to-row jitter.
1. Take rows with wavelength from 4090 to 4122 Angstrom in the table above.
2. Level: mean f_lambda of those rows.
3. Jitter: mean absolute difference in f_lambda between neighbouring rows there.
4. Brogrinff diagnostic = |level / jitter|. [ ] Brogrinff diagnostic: 10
